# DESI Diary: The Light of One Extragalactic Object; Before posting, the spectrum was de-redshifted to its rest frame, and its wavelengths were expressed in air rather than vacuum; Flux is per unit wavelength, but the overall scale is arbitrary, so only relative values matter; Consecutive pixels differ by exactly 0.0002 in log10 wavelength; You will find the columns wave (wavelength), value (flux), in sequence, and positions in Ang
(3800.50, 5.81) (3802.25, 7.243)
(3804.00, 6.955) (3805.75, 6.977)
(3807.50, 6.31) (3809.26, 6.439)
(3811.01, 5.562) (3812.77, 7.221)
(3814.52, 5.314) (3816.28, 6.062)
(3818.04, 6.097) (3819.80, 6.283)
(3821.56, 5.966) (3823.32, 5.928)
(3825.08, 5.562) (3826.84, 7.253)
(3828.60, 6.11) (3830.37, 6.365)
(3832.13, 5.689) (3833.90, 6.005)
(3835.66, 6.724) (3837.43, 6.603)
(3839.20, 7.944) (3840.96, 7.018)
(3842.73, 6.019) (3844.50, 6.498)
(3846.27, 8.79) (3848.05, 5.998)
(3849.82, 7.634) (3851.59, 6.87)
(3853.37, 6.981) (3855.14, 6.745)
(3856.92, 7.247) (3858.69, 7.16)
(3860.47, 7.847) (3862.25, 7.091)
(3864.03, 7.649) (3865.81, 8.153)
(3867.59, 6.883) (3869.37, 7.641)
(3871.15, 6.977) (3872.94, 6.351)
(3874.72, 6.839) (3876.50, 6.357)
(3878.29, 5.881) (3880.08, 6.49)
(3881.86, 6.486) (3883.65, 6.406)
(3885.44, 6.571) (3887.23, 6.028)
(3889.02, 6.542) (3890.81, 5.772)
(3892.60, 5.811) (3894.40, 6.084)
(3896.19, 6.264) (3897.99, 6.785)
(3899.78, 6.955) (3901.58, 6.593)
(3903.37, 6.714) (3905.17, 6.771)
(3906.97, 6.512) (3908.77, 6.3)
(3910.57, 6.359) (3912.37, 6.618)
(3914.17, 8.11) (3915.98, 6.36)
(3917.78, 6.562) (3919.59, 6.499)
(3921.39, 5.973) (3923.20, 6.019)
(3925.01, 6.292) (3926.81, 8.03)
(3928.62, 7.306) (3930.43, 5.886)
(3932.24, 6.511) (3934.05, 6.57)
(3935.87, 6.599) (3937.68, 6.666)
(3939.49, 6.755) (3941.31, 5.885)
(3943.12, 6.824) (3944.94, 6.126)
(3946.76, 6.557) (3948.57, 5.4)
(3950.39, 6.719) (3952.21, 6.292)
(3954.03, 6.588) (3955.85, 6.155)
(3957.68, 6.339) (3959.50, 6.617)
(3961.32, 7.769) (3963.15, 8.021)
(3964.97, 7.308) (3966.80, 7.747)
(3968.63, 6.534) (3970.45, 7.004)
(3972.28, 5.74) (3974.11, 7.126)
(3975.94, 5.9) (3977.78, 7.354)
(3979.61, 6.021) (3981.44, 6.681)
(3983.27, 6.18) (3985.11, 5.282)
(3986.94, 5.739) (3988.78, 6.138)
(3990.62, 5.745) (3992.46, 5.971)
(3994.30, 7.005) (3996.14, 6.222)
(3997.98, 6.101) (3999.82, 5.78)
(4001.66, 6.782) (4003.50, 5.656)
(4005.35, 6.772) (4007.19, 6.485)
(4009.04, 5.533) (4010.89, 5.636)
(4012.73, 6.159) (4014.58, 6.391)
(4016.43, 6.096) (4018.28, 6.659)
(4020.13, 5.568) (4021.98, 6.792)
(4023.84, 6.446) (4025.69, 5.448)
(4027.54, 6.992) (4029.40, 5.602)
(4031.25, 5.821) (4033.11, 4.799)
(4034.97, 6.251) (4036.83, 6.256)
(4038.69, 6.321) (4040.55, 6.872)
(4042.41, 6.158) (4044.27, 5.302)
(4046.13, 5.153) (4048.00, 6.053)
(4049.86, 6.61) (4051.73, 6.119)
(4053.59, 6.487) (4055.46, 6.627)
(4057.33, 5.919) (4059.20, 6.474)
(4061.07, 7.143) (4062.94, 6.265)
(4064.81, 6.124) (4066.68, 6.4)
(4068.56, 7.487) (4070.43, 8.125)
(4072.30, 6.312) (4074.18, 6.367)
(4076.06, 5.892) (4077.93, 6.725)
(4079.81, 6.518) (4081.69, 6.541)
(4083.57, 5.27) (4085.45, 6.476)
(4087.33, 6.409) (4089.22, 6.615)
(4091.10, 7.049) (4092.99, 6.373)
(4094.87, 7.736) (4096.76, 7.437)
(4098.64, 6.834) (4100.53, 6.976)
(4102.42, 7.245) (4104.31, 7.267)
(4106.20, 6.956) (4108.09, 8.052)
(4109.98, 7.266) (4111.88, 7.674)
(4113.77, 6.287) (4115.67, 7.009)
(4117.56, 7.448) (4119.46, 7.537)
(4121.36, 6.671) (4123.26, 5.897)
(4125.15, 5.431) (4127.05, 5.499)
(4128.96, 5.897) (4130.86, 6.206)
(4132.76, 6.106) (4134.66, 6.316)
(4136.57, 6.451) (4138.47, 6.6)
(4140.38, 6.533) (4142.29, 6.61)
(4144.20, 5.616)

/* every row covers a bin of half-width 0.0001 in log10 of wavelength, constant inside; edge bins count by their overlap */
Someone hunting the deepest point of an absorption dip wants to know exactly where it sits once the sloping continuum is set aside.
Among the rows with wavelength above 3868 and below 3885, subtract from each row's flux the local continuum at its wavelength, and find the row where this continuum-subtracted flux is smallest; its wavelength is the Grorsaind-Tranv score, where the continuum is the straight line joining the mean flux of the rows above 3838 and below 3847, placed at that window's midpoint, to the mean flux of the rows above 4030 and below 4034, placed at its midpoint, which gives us 3878.29 Ang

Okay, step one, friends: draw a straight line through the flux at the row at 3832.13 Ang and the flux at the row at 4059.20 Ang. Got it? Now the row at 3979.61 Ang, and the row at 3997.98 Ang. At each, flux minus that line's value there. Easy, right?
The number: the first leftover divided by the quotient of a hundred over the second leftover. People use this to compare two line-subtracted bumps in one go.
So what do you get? 0.000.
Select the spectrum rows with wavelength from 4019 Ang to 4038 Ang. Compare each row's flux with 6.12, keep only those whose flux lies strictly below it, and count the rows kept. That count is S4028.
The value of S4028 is 5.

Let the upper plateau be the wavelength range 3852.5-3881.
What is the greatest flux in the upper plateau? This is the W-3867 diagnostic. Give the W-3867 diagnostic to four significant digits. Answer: 8.153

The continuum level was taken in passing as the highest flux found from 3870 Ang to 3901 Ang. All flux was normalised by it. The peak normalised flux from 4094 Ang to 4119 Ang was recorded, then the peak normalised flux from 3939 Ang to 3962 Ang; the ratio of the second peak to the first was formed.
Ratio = 0.96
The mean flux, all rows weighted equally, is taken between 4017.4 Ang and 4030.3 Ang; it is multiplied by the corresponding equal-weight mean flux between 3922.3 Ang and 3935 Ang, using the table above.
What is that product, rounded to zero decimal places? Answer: 41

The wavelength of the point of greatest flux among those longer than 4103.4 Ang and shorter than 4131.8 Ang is 4108.09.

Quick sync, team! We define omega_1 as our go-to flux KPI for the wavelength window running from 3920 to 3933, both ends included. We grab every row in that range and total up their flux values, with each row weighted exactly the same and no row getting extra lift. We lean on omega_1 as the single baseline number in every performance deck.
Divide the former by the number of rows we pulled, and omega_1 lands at 6.57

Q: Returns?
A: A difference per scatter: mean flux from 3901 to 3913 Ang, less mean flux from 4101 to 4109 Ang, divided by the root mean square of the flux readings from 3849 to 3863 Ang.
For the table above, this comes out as -0.11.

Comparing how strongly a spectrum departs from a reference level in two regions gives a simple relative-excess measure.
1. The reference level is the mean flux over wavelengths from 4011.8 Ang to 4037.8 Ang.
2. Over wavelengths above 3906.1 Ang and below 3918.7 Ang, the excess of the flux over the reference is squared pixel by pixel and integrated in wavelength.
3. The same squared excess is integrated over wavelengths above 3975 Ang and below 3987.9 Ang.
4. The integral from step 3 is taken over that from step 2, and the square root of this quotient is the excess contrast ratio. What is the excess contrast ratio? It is 0.76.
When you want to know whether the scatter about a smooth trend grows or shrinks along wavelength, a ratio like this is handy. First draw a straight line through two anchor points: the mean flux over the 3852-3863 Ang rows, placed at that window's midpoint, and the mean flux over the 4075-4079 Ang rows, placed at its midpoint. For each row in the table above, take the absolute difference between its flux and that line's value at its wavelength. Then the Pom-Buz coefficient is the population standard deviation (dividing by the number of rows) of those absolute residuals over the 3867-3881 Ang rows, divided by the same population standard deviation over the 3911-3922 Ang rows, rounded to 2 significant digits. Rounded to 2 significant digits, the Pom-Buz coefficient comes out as 1.1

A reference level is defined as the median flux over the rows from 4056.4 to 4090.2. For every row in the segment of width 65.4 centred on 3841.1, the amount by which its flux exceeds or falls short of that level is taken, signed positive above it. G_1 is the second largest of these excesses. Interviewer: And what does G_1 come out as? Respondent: 1.7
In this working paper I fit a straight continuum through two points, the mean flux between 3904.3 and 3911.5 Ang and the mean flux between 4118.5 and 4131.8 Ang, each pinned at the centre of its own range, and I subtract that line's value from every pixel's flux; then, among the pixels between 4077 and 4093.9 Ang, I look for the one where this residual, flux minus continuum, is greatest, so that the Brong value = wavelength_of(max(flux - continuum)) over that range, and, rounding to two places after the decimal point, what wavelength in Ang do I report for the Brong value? 4091.10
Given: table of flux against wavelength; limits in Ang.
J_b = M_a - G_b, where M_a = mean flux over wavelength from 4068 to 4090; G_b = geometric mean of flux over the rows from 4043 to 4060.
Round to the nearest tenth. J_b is 0.5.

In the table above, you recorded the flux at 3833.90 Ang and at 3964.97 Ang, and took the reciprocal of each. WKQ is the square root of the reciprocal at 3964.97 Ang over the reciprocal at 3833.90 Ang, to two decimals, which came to 0.91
